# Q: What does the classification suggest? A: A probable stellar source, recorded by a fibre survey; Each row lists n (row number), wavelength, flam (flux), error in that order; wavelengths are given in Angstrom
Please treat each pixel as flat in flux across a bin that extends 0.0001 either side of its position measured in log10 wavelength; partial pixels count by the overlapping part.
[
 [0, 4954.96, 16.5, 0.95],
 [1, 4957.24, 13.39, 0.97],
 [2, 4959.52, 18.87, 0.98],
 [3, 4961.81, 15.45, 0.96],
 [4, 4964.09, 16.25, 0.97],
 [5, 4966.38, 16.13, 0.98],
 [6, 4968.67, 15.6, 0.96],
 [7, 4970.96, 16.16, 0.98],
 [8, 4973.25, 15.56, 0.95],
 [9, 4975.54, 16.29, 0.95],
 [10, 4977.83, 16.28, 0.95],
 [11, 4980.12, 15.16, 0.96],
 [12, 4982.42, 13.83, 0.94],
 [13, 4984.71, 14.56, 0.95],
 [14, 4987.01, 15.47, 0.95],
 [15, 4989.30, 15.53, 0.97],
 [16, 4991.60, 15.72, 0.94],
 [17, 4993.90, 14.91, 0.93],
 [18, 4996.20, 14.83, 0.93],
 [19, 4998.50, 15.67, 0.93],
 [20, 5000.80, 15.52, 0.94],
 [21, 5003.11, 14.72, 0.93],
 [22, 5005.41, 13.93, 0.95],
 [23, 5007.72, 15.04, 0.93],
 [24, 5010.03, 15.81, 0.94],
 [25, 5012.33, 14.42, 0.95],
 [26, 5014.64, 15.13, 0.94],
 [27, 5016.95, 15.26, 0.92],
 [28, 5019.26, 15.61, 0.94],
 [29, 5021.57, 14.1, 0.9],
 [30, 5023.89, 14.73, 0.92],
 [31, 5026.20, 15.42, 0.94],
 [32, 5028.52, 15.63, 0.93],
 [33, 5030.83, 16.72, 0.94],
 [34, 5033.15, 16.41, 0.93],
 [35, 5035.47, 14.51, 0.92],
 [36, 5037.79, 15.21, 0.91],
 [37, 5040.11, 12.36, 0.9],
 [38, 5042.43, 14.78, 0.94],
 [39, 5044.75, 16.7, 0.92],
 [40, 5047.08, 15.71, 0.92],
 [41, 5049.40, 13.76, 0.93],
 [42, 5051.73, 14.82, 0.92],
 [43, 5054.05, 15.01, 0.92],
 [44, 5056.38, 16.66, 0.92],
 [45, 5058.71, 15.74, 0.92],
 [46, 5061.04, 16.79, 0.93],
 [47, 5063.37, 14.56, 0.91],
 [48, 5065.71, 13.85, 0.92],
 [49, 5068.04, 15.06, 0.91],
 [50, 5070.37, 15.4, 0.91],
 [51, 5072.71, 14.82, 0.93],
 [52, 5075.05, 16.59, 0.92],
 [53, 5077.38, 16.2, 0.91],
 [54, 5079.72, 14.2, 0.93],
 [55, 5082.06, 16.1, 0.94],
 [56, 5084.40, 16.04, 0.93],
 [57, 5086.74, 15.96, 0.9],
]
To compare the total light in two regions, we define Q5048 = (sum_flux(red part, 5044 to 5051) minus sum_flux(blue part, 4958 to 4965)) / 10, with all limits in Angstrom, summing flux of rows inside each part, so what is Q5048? -0.44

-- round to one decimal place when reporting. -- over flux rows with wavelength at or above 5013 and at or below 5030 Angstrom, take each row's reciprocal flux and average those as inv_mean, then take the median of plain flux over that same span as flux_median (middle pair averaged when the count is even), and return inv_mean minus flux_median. -15.2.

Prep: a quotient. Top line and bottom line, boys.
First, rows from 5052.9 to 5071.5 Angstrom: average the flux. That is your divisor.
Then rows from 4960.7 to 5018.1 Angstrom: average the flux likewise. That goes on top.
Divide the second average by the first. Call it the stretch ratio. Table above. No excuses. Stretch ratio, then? 1.00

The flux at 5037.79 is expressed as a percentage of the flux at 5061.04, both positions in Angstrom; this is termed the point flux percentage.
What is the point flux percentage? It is 91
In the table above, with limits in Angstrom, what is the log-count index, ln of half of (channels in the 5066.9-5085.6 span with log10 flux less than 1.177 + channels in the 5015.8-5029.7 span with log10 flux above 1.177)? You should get 1.10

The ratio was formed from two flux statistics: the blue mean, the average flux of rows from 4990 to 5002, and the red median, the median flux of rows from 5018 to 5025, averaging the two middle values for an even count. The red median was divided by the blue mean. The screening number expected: 0.961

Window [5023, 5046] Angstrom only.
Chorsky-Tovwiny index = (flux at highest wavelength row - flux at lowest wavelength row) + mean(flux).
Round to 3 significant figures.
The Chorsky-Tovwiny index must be 17.2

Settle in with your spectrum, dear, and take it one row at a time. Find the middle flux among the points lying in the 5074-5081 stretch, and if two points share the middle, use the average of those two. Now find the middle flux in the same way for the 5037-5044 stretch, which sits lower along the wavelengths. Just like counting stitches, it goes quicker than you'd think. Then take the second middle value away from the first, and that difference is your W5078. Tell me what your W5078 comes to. 1.4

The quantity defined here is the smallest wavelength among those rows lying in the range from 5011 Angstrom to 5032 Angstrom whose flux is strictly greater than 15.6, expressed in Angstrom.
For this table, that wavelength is 5019.26 Angstrom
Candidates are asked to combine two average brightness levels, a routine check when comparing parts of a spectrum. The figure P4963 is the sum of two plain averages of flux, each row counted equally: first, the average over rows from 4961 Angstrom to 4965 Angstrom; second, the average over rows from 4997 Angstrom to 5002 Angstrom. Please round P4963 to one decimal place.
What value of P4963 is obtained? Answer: 31.4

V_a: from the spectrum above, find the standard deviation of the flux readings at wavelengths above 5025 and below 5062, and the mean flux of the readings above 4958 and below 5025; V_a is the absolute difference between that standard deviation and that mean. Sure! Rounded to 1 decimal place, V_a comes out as 14.2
